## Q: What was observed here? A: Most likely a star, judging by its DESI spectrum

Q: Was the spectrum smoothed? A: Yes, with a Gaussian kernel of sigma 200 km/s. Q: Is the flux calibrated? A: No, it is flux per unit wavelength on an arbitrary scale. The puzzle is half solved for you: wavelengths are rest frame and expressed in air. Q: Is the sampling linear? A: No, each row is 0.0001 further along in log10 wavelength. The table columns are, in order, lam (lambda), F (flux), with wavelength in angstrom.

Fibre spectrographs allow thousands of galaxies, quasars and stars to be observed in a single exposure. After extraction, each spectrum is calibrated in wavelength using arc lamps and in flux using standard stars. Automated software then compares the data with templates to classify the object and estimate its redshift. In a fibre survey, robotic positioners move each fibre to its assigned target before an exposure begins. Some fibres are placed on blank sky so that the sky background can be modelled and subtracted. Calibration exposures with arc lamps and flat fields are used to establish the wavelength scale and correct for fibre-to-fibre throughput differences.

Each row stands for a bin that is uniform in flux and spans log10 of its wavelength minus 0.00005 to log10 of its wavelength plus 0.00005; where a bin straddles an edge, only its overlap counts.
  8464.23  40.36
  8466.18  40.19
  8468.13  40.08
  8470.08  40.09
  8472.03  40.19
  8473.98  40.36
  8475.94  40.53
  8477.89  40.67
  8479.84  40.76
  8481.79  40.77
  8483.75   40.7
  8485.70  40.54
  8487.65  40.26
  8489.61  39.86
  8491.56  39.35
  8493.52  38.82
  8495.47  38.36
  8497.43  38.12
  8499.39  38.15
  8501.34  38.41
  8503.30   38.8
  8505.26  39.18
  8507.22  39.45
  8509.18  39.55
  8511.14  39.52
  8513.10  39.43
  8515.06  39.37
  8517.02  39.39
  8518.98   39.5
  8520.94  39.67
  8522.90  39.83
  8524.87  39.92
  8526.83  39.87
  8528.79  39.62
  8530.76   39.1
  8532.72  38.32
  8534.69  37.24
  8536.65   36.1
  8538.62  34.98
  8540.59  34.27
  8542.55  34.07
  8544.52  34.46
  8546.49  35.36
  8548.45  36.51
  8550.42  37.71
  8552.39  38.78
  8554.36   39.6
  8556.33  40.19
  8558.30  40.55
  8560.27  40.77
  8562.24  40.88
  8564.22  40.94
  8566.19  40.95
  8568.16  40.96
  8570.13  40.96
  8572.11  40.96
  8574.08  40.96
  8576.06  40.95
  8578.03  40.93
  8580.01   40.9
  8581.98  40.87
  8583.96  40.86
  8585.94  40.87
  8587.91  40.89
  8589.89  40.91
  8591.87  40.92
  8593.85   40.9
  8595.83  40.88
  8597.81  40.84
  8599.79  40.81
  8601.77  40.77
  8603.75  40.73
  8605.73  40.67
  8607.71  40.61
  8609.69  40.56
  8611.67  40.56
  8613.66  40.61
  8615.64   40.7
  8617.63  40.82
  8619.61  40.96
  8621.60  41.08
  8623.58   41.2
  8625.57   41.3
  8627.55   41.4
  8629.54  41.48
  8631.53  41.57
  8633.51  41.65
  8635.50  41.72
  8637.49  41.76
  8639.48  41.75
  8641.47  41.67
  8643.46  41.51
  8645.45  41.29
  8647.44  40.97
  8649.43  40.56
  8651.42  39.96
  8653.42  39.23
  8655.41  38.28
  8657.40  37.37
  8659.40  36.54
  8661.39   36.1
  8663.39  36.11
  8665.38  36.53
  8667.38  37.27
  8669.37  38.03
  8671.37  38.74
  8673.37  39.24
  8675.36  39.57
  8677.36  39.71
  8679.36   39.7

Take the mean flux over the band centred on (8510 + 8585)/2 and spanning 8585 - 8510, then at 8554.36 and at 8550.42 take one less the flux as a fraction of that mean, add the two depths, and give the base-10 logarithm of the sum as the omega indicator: -1.7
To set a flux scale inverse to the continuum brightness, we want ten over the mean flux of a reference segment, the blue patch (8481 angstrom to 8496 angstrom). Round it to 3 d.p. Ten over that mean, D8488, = 0.251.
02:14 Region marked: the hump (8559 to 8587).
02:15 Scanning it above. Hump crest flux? 40.96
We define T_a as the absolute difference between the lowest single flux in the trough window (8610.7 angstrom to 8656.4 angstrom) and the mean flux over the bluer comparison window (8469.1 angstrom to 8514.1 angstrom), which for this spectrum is 1.4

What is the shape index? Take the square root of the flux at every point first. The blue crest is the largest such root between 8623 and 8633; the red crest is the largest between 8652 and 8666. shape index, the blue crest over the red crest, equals 1.03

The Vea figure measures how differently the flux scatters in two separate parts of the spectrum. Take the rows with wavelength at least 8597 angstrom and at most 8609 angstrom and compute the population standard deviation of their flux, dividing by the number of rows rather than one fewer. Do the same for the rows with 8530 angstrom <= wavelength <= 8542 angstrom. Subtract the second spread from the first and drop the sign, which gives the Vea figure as 1.6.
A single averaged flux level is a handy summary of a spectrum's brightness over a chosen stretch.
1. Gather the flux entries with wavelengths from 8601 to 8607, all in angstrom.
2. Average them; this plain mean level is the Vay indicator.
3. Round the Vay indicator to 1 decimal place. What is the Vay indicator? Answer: 40.7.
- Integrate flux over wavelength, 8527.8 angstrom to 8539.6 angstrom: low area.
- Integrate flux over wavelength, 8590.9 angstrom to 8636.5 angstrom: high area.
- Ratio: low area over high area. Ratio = 0.24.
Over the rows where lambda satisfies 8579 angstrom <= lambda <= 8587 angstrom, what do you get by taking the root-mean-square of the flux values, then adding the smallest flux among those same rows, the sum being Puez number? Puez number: 81.7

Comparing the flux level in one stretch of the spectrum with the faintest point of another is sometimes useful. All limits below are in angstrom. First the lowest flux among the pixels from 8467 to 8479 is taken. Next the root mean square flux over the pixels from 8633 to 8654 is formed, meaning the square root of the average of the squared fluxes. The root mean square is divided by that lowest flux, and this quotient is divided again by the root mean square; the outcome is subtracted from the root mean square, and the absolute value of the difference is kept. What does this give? 41.1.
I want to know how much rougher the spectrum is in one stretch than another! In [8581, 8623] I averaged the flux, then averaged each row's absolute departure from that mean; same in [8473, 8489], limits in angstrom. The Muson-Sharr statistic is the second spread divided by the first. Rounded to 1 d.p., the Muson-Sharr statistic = 1.3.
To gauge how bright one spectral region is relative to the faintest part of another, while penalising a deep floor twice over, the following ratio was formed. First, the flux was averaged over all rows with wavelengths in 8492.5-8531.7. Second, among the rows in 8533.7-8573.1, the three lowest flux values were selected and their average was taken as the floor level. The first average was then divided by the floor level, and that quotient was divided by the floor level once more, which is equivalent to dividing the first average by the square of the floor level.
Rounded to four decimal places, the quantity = 0.0334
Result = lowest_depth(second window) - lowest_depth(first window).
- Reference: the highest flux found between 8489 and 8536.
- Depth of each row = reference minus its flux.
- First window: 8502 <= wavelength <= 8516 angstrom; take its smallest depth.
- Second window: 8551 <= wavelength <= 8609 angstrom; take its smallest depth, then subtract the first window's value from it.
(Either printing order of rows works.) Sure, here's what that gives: -1.4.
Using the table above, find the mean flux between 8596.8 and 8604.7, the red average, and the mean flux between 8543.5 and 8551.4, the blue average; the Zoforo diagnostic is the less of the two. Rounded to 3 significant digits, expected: 36.0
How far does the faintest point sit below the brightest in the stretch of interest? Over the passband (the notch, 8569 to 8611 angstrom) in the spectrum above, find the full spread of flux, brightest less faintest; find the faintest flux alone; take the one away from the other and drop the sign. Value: 40.2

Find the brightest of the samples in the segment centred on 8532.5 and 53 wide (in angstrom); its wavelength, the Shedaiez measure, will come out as 8558.30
